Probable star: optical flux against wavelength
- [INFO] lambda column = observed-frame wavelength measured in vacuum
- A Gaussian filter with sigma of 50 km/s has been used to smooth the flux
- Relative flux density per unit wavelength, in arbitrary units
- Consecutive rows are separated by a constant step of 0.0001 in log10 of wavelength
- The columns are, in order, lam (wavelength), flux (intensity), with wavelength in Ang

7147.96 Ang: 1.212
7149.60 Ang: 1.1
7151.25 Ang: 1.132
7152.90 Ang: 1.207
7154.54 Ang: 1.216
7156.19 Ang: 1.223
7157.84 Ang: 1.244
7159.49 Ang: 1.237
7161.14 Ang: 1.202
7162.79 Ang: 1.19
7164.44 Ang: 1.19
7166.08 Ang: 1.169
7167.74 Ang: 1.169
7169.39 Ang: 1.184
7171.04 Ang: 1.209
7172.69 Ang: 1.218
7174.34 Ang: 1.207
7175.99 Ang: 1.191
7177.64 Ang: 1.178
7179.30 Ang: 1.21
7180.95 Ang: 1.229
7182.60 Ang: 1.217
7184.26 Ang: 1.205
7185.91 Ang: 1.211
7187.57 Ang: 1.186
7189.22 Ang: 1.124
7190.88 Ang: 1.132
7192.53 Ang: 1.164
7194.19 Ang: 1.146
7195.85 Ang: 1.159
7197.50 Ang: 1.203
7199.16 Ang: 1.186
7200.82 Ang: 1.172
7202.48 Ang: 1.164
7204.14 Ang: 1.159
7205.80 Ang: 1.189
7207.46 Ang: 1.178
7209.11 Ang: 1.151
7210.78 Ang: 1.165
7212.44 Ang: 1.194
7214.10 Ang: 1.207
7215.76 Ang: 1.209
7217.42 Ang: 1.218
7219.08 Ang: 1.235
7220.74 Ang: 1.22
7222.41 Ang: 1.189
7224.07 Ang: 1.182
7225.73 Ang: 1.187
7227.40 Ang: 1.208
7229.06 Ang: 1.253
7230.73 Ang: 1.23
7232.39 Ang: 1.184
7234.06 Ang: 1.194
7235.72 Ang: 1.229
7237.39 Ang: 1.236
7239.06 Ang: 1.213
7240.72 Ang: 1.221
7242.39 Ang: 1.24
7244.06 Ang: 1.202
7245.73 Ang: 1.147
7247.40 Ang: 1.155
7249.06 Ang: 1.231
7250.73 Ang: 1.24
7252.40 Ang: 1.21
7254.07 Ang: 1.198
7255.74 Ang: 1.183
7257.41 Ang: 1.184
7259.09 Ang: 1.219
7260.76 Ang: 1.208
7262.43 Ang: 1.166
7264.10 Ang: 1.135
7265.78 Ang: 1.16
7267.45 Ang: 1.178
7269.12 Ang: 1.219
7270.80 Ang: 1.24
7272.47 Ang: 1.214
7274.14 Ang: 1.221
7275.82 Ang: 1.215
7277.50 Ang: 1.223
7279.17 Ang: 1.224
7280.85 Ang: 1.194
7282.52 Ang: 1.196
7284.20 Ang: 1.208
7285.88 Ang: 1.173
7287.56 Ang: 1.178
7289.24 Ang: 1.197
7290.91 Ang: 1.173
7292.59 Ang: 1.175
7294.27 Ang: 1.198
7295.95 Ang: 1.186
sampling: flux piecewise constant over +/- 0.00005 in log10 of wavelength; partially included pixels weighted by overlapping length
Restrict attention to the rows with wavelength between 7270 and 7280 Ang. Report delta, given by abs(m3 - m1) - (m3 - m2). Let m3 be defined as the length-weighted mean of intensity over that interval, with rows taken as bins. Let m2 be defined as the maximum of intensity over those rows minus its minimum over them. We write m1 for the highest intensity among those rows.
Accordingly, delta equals -1.18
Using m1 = 1.24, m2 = 0.03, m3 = 1.22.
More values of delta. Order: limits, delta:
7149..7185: -1.01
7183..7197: -1.04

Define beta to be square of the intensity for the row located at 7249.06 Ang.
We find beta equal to 1.52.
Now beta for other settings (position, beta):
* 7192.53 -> 1.35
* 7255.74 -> 1.40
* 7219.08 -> 1.53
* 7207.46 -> 1.39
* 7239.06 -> 1.47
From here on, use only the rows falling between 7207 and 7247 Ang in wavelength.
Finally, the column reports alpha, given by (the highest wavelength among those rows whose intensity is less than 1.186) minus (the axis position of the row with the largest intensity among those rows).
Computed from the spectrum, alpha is 16.7 Ang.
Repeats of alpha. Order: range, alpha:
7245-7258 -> 6.7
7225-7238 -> 3.3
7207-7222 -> -8.3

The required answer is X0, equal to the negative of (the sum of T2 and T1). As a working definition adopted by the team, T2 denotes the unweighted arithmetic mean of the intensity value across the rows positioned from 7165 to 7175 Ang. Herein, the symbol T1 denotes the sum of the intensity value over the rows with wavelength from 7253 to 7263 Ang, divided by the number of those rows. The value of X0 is -2.39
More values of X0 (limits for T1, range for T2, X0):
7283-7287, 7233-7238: -2.41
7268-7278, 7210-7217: -2.42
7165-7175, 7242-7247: -2.39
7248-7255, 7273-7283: -2.43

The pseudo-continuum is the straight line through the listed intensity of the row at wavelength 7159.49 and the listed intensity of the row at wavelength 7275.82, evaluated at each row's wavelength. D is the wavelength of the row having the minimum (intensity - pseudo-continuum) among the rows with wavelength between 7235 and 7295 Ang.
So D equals 7264.10 Ang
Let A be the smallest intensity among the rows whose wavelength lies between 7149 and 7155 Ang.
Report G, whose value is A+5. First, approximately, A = 1.1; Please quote 6.10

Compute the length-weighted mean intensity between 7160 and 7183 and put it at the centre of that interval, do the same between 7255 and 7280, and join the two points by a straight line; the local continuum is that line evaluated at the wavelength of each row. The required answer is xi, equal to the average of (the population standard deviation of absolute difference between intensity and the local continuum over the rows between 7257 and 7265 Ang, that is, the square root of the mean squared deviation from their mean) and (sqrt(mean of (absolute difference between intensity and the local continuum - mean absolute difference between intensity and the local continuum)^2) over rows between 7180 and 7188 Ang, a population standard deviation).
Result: 0.0139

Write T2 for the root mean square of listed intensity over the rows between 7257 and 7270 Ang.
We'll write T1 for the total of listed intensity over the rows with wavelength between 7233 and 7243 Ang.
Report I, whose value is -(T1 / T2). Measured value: -6.2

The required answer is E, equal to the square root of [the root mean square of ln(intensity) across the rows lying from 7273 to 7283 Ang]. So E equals 0.439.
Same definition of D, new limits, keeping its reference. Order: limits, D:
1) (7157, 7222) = 7189.22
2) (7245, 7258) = 7245.73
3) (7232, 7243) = 7232.39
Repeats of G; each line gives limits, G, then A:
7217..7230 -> 6.18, 1.182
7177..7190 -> 6.12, 1.124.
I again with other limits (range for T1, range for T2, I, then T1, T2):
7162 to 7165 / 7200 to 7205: -2.0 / 2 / 1.17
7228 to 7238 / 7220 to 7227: -6.1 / 7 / 1.19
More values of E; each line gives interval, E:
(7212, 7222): 0.440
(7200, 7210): 0.395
